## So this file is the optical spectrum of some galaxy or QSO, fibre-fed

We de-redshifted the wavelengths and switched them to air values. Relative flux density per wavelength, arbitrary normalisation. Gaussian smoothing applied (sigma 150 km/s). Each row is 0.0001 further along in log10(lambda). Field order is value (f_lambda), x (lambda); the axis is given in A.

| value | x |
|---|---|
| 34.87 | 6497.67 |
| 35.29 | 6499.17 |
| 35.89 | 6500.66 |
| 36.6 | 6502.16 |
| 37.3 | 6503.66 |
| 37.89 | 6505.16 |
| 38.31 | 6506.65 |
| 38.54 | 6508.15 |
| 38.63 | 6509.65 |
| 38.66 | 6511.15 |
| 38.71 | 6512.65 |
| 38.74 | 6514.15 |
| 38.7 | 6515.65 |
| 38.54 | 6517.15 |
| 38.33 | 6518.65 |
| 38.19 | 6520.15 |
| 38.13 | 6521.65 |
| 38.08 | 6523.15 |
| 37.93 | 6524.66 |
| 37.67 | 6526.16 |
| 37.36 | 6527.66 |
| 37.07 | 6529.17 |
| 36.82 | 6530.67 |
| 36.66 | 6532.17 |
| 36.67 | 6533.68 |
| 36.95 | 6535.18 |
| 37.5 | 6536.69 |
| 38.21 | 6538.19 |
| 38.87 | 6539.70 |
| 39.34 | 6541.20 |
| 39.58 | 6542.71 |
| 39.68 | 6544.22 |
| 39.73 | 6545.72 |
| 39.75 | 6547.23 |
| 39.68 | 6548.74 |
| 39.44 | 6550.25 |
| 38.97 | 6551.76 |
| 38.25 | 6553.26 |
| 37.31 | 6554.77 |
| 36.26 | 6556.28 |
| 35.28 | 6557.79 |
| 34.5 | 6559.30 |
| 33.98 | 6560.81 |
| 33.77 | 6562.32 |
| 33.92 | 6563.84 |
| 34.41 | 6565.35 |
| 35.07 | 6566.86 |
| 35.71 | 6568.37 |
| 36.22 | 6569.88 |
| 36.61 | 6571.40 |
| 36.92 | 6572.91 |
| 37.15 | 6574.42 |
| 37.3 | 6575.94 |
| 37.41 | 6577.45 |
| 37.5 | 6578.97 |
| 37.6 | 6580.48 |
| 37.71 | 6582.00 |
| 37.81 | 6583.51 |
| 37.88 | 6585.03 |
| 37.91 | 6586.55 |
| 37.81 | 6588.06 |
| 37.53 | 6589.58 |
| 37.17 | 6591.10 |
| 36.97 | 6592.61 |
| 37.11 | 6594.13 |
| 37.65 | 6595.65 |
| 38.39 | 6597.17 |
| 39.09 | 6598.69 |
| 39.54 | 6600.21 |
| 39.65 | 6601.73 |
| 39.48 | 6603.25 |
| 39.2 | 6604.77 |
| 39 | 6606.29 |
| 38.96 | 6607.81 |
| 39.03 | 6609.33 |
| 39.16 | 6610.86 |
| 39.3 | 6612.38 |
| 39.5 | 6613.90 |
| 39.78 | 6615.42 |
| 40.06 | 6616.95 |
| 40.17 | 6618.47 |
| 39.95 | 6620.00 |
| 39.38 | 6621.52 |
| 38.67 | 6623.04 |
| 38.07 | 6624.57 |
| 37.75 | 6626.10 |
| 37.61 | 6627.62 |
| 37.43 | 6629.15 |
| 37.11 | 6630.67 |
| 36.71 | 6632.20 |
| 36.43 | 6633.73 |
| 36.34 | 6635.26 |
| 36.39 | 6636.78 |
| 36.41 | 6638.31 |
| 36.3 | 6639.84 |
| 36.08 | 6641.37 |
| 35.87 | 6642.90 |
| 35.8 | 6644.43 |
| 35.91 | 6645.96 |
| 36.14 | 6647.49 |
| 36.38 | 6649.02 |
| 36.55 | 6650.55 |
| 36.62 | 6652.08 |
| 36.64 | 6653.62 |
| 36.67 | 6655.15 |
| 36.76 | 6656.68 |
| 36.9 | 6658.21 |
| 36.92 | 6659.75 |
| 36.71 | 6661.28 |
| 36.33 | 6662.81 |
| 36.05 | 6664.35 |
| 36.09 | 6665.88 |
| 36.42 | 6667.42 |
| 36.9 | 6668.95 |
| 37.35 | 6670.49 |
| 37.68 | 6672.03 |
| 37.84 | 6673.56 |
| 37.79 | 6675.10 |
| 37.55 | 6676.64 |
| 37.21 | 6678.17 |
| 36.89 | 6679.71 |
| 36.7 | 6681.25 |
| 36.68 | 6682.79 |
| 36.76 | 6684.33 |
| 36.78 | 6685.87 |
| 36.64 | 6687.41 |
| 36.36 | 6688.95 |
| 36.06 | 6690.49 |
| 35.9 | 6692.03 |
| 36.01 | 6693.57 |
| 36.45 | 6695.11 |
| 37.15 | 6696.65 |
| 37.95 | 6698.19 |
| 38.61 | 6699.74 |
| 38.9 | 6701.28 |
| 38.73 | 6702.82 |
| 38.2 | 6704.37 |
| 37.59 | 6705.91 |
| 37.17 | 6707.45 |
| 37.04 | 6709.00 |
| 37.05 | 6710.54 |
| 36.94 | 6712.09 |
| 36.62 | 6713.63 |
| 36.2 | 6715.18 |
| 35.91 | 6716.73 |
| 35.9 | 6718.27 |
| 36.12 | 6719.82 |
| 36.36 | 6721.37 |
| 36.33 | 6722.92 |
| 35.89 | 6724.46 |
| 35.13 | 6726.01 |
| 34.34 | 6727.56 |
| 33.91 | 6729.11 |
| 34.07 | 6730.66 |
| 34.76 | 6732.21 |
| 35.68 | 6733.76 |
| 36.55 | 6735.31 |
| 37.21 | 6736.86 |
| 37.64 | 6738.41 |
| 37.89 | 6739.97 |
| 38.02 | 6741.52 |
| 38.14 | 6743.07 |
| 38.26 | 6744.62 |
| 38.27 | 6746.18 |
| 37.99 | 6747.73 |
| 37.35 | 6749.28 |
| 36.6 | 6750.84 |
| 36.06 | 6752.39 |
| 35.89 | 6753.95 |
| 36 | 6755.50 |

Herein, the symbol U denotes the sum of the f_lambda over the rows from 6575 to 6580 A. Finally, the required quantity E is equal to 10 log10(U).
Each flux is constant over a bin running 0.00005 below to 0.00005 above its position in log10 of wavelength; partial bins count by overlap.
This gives 20.5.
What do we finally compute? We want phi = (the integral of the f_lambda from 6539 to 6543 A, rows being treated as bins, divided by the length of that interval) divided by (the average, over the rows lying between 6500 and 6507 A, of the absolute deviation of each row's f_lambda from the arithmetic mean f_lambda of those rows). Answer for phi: 51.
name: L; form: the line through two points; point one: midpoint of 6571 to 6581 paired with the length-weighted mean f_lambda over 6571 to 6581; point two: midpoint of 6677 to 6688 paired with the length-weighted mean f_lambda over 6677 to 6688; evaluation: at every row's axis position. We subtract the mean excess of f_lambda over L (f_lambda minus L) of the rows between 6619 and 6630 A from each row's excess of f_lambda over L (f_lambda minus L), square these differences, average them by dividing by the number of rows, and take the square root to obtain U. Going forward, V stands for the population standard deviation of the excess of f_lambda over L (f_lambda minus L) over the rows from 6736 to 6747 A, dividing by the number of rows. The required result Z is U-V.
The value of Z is 0.5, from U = 0.9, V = 0.4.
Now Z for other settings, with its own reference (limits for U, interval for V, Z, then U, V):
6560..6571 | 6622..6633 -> 0.3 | 0.9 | 0.6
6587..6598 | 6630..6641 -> 0.2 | 0.5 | 0.3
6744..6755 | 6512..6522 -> 0.7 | 0.9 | 0.2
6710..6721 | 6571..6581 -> 0.1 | 0.4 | 0.3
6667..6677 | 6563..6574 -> -0.6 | 0.5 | 1.1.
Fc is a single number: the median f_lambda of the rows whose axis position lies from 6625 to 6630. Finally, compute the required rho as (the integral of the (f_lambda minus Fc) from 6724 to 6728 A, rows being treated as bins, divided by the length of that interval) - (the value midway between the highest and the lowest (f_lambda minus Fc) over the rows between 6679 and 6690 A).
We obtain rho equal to -1.5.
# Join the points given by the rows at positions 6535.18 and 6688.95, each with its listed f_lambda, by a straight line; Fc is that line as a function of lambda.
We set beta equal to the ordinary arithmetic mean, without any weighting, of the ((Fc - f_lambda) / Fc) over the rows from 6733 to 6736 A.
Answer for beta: 0.002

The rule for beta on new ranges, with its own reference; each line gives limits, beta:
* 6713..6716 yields -0.004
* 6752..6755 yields 0.004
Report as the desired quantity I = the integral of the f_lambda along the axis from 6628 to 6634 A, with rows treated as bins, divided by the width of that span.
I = 37.0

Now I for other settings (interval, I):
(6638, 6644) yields 36.1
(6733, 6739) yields 36.8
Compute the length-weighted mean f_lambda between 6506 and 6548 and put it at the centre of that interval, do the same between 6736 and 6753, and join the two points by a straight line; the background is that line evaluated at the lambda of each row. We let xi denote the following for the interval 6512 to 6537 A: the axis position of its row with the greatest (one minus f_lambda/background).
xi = 6532.17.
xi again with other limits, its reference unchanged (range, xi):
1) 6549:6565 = 6562.32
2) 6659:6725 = 6692.03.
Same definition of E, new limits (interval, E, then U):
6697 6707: 23.6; 230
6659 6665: 21.6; 146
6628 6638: 23.4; 220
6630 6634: 20.4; 110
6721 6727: 21.6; 144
